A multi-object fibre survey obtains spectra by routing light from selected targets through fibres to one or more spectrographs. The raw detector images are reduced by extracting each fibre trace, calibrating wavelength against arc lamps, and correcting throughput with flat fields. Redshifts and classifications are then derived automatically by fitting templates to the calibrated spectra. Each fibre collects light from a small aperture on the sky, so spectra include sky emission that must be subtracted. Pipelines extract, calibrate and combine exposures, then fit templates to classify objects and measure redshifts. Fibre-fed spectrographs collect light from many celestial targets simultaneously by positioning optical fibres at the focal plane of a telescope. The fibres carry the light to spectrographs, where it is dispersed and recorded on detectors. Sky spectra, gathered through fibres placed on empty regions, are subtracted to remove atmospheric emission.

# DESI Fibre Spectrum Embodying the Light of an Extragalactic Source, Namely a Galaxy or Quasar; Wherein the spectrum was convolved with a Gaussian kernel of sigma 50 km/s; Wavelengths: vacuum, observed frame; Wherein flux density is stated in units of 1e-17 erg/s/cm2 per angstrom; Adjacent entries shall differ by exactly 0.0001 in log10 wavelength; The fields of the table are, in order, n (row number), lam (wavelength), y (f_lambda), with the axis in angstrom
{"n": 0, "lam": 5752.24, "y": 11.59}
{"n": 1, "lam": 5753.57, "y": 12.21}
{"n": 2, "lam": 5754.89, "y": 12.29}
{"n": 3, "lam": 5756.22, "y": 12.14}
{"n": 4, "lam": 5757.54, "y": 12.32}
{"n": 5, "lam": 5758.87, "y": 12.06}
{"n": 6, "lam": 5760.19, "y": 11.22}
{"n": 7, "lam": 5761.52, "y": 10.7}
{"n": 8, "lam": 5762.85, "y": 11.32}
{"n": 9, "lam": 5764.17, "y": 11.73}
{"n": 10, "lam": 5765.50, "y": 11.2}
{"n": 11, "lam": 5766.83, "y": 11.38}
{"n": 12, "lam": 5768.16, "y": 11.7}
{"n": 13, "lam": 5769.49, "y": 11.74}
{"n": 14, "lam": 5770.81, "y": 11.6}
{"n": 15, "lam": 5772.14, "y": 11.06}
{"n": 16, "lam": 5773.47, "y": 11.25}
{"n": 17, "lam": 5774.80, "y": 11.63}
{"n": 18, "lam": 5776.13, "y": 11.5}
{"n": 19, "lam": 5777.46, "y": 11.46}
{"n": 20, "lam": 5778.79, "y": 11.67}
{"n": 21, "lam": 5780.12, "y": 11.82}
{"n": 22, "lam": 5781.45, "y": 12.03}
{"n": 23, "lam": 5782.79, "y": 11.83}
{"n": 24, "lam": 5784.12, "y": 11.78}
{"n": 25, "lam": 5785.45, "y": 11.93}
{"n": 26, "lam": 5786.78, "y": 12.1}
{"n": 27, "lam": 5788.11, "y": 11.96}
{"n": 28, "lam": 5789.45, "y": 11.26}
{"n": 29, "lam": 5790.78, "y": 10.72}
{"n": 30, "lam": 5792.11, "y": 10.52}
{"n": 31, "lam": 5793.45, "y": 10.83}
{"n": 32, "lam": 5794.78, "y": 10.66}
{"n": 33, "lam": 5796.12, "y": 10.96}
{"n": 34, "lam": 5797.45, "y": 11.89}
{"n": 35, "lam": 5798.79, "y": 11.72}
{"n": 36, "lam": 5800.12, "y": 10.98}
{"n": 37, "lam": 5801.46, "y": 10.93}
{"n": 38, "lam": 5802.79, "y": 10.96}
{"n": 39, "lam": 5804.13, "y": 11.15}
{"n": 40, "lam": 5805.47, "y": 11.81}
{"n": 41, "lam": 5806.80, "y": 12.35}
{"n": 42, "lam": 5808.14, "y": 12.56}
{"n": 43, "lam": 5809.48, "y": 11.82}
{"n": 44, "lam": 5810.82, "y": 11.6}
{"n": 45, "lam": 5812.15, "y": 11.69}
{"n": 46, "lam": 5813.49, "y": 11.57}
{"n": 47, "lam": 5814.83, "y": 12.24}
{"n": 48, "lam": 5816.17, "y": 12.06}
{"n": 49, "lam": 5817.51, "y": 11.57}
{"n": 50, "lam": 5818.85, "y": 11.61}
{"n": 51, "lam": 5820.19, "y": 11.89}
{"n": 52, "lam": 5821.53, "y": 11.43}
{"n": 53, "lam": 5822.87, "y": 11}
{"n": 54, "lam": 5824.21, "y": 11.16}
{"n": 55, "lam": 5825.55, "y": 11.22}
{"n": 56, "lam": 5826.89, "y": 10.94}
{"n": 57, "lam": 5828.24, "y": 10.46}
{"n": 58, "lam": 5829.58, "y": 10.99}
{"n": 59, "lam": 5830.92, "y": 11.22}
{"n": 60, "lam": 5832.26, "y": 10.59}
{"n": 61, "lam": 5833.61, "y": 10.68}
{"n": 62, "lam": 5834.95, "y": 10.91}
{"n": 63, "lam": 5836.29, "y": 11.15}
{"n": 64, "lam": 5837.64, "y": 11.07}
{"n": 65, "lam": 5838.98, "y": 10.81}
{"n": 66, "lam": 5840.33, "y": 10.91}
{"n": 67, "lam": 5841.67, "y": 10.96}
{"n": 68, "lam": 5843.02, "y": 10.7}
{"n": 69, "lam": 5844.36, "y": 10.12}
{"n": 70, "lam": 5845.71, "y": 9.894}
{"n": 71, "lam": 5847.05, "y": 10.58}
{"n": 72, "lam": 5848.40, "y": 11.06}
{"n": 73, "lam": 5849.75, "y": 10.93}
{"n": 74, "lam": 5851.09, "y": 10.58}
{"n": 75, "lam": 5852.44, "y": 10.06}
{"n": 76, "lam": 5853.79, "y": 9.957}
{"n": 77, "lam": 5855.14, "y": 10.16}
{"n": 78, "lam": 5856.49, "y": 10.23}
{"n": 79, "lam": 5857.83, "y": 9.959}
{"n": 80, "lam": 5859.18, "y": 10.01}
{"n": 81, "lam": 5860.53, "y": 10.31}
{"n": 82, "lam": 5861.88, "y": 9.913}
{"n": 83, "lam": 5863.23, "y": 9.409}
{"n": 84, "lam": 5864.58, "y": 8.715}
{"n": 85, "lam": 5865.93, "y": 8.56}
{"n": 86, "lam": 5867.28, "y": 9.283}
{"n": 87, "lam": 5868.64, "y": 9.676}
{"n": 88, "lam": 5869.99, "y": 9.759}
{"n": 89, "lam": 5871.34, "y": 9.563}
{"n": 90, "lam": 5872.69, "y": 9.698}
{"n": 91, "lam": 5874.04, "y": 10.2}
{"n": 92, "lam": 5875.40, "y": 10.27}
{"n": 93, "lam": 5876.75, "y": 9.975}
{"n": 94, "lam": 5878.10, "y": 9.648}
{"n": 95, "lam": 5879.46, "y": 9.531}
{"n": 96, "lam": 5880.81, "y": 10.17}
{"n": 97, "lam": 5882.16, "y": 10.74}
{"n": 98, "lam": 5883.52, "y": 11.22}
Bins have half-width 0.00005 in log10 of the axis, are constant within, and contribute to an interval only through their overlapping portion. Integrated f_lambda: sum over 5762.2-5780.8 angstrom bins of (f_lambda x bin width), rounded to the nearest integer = 214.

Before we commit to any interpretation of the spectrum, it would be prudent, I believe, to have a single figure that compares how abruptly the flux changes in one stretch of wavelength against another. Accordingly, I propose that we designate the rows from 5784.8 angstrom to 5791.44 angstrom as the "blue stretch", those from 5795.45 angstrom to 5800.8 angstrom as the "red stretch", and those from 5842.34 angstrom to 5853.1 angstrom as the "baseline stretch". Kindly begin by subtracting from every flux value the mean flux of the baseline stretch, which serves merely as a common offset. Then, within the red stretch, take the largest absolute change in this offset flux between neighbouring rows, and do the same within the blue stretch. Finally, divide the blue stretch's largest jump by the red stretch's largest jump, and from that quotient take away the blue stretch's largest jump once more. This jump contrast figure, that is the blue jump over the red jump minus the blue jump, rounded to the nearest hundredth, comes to 0.05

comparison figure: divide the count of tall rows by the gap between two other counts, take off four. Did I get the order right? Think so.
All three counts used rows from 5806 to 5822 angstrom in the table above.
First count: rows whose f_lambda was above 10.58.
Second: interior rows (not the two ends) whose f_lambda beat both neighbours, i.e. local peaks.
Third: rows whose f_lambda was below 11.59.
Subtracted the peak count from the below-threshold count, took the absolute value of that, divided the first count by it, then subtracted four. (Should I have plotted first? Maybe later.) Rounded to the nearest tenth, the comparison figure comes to 8.0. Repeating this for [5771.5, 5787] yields 2.0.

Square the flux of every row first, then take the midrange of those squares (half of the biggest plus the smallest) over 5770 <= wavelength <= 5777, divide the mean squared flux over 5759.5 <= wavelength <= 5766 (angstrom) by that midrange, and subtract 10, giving -9.02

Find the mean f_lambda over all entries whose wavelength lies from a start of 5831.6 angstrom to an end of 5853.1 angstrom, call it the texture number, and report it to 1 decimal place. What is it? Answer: 10.7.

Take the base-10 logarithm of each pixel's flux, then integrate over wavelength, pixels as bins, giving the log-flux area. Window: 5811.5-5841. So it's 31.0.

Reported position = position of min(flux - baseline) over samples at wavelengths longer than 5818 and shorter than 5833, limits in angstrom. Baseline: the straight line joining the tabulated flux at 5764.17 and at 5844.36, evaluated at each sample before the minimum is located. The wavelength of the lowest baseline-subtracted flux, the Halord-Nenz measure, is 5828.24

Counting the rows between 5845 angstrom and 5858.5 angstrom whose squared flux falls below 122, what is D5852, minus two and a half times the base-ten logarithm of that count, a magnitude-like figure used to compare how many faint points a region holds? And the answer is -2.4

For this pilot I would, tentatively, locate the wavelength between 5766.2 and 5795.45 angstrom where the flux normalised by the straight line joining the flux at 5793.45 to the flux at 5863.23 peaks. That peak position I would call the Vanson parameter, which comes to 5786.78 angstrom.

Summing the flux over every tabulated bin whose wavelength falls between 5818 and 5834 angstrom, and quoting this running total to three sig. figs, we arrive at 133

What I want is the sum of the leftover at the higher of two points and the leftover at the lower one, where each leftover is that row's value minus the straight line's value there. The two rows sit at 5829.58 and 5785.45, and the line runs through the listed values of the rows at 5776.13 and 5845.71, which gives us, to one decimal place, 1.4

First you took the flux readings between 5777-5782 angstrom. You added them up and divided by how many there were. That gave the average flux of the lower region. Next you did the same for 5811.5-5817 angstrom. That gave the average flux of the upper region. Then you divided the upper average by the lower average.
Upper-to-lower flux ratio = 1.01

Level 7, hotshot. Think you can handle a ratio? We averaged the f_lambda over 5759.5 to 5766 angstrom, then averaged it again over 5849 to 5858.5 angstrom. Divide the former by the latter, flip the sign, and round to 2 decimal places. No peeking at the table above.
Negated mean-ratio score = -1.09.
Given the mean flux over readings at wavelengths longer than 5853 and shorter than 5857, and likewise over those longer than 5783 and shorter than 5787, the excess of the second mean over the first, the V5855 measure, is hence 1.8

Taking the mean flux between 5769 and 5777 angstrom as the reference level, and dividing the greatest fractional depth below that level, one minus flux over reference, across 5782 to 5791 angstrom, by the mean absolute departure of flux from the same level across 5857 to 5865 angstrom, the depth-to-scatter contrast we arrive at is 0.04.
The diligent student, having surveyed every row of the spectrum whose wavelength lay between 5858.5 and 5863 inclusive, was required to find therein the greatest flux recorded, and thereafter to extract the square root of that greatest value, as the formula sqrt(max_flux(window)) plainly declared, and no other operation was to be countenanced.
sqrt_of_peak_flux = 3.21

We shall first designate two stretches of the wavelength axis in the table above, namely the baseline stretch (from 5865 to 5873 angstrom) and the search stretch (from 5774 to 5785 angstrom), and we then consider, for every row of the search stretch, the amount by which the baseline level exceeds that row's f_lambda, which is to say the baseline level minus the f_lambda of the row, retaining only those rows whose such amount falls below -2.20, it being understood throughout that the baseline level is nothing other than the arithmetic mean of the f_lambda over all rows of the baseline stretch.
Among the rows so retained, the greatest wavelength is 5784.12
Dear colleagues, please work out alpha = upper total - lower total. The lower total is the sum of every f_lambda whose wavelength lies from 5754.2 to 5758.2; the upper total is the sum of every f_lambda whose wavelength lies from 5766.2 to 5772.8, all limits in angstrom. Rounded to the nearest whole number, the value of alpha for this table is 21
